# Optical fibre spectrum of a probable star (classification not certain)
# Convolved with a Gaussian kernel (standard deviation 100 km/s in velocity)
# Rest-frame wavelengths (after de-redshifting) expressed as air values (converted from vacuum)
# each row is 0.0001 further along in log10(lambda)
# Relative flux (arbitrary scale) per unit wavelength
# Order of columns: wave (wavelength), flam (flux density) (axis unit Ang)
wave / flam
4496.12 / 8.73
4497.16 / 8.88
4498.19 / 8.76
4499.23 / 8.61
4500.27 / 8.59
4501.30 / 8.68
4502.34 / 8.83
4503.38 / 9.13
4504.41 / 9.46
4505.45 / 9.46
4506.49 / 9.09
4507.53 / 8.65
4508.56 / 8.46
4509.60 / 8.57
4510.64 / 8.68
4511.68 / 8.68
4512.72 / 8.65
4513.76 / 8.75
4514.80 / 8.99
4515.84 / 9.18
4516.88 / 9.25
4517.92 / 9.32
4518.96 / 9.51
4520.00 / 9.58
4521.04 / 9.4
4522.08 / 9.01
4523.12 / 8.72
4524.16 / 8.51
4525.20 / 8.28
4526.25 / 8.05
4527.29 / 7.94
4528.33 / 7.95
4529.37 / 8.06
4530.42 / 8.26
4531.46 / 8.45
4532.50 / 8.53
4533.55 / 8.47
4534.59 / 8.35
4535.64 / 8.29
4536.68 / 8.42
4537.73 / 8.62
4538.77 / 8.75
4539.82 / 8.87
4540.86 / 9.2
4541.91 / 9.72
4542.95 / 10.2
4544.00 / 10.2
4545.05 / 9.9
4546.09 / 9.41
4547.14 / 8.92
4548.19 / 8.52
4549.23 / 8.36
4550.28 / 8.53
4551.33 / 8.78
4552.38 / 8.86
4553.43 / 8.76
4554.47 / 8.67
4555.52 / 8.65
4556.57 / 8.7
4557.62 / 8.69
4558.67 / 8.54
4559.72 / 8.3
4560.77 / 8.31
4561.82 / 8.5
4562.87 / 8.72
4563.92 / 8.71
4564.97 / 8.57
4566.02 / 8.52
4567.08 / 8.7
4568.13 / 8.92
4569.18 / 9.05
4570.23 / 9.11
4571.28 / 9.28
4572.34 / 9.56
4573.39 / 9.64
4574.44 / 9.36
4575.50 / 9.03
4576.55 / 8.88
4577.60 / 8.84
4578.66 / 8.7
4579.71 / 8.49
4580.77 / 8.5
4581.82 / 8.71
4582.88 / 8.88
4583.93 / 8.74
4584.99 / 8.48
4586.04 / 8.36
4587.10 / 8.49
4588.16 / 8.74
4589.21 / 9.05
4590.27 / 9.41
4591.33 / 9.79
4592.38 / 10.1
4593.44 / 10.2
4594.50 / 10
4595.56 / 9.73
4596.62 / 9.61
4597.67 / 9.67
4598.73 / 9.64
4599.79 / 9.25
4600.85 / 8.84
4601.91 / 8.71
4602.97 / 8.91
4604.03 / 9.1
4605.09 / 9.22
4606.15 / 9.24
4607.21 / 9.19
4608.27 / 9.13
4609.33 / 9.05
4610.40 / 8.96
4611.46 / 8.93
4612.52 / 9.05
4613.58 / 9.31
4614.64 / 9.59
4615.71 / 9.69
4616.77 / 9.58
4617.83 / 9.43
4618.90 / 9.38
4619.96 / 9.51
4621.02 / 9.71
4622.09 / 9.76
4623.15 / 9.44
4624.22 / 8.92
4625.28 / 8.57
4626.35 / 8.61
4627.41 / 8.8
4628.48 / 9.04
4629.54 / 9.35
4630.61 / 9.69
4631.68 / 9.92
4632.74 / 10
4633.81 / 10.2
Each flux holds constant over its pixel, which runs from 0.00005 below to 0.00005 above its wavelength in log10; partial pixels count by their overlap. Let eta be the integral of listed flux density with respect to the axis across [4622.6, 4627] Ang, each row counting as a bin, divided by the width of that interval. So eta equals 8.90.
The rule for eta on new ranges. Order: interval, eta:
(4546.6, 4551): 8.59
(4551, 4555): 8.78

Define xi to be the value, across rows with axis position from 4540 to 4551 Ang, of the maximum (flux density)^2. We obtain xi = 104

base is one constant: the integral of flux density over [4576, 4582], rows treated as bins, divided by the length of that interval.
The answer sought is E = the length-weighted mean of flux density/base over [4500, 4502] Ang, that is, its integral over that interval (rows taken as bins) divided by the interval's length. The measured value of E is 1.00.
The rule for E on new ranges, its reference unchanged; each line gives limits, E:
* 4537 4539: 0.99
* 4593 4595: 1.16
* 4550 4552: 1.00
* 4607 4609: 1.05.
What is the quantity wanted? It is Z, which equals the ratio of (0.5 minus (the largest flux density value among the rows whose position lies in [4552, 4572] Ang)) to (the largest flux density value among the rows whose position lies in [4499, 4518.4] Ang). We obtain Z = -0.93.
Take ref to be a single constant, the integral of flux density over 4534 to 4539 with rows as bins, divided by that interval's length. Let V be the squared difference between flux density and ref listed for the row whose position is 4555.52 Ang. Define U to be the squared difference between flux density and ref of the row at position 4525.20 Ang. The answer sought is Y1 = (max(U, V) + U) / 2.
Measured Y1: 0.04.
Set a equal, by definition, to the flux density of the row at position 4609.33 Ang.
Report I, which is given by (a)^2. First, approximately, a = 9.05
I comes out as 82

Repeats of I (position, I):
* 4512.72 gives 75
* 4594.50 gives 100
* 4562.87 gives 76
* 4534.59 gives 70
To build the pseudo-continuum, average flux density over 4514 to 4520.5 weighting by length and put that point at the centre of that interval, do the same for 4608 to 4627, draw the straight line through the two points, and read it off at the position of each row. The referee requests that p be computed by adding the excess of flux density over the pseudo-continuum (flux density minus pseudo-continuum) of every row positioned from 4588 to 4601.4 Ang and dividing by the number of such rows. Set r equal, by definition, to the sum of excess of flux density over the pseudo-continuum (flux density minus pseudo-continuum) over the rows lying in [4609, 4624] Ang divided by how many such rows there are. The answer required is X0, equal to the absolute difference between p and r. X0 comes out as 0.15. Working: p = 0.28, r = 0.13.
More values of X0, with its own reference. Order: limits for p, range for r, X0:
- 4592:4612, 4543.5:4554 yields 0.33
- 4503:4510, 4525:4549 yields 0.21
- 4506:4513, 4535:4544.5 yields 0.47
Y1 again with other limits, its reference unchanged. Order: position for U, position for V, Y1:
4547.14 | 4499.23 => 0.20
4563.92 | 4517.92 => 0.39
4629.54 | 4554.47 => 0.77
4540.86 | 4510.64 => 0.53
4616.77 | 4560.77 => 1.22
